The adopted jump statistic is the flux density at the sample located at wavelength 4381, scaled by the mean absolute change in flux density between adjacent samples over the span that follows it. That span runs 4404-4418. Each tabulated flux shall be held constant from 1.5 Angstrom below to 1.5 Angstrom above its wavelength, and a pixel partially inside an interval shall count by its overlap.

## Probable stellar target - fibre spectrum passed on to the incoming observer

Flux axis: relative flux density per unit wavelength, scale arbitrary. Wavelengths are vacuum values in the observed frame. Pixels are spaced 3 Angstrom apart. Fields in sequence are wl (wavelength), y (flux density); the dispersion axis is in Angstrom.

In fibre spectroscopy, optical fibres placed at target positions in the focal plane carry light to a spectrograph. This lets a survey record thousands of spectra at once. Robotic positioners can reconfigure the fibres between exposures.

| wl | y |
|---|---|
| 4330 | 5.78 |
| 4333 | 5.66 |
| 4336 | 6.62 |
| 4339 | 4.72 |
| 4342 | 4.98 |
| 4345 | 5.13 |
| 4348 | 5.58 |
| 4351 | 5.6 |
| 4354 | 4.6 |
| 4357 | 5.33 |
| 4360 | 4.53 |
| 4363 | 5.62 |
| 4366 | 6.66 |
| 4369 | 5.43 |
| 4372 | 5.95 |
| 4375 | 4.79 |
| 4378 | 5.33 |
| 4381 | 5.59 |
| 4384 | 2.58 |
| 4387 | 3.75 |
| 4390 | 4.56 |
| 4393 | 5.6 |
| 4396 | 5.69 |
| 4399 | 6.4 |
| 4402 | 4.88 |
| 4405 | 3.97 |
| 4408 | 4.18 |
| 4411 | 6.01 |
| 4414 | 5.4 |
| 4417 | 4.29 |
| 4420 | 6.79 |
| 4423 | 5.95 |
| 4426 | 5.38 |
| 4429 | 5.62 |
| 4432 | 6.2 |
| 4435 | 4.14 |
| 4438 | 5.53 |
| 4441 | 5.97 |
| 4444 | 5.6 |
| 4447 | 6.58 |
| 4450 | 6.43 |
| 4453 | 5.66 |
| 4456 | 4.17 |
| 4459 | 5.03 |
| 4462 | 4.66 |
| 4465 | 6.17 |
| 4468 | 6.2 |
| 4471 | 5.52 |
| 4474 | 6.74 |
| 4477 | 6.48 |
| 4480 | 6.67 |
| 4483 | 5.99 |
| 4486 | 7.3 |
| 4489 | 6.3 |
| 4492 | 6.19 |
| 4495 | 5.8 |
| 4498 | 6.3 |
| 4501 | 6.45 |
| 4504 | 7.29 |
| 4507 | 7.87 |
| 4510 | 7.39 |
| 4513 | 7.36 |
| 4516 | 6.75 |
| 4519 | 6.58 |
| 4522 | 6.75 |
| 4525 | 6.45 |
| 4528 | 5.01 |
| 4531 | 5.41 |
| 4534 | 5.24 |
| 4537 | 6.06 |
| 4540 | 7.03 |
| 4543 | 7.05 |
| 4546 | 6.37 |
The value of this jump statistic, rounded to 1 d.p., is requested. 5.9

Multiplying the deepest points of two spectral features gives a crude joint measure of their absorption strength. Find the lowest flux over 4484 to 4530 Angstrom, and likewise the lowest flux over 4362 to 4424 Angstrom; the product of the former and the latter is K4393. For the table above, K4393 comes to 13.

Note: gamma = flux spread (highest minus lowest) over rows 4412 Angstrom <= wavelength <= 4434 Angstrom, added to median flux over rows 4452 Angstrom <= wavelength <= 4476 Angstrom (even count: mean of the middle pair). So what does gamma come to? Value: 8.1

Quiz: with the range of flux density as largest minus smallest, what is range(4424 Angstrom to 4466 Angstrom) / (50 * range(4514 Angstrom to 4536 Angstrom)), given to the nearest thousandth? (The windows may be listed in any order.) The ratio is 0.028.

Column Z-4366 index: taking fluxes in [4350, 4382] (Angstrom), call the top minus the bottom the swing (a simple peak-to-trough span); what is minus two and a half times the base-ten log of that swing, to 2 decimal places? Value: -0.82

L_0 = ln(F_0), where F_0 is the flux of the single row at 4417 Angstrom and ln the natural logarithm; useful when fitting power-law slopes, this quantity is 1.46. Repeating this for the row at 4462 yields 1.54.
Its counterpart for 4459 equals 1.62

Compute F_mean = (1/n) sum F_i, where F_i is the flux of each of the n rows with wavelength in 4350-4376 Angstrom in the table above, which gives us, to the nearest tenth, 5.4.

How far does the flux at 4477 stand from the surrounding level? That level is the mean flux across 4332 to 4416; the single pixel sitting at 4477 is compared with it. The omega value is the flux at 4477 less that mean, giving 1.3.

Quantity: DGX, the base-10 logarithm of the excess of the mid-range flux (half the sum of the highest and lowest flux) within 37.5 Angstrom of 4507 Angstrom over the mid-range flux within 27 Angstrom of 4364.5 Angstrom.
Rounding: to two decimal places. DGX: 0.26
